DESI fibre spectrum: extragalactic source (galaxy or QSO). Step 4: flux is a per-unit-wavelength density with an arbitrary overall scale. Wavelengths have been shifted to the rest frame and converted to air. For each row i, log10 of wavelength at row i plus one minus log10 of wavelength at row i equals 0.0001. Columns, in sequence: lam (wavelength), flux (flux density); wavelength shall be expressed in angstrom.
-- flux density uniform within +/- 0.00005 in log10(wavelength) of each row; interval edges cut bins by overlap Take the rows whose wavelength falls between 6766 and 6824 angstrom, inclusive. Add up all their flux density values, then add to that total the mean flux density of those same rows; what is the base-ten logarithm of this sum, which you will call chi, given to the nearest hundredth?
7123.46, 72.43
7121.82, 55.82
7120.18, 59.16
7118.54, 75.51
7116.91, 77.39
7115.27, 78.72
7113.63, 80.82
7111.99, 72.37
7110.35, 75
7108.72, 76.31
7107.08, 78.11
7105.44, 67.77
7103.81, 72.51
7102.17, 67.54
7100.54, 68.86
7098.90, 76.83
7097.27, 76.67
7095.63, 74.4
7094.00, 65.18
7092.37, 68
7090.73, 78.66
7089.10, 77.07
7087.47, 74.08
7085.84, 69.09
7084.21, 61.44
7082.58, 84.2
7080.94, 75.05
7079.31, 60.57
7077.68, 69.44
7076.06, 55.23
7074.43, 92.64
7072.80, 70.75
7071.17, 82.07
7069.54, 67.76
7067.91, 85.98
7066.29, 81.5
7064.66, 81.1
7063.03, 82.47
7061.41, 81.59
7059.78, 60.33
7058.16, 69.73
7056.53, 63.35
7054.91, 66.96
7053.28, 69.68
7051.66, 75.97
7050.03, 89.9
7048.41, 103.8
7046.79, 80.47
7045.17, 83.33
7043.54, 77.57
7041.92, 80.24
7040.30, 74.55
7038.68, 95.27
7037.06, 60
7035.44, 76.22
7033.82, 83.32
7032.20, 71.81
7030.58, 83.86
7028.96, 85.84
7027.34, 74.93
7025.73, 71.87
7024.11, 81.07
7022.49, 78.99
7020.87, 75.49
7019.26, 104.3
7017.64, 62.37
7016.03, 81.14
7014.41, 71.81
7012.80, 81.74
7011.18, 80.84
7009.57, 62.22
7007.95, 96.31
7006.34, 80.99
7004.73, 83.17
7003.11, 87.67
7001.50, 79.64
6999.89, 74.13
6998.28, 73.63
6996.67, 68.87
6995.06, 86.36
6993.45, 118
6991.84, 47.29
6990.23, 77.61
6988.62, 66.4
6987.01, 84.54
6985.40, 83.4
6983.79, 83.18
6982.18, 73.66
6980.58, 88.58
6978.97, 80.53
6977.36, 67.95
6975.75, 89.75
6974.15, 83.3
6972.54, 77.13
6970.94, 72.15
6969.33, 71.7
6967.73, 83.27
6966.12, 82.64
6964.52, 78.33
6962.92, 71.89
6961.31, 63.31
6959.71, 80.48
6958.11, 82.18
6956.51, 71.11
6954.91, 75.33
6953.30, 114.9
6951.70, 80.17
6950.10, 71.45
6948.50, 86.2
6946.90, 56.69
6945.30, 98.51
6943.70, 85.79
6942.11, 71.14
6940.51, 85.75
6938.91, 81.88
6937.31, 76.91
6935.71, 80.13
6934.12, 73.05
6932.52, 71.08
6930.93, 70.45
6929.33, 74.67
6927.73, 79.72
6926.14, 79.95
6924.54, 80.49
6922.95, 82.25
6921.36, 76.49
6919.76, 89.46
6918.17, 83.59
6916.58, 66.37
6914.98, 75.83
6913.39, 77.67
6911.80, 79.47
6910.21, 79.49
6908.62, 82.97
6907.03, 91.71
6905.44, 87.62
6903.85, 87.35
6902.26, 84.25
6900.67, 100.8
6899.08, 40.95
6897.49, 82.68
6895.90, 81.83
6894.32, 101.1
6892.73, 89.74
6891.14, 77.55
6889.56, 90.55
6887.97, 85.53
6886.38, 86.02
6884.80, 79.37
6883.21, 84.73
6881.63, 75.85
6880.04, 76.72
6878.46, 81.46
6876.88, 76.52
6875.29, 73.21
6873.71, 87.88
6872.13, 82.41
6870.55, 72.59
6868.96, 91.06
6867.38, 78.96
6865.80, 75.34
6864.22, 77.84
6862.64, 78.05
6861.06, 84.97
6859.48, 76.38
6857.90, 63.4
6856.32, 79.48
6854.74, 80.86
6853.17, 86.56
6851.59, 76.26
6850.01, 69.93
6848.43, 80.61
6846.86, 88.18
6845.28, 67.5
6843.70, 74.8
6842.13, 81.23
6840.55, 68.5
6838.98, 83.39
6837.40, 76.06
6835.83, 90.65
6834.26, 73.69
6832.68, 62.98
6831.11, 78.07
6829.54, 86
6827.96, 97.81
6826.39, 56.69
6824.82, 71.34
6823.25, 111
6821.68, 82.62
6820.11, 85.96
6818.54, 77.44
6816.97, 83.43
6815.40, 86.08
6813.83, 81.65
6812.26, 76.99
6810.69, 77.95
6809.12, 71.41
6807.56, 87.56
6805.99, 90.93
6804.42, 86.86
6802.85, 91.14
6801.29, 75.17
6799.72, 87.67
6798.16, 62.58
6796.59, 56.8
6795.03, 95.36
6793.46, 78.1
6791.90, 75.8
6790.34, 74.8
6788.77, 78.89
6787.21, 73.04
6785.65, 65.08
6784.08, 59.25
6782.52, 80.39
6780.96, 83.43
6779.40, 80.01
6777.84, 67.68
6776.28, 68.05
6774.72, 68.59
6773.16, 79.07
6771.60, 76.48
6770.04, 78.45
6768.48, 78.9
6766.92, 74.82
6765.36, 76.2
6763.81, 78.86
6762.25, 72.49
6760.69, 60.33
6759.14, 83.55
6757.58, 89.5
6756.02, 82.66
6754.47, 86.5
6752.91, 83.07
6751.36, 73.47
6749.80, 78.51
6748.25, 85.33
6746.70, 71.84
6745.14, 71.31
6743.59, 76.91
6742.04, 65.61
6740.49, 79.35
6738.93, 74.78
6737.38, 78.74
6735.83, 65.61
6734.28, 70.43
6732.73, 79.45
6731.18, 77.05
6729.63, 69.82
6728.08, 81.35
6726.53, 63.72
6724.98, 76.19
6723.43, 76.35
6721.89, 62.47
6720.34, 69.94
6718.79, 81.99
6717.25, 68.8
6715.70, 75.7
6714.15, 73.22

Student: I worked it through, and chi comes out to 3.48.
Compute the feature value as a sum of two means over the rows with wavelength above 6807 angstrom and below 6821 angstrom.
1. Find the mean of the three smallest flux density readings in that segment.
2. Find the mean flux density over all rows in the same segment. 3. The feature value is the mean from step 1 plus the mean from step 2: 156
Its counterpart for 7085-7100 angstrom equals 141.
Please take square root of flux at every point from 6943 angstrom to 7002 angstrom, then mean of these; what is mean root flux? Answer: 8.87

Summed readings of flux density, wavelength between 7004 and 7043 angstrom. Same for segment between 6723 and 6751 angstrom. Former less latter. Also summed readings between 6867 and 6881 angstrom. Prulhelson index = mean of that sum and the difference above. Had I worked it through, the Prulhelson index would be 638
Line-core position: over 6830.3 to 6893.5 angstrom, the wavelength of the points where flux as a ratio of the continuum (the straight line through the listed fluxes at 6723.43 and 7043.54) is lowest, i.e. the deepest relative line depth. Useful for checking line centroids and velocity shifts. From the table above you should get 6832.68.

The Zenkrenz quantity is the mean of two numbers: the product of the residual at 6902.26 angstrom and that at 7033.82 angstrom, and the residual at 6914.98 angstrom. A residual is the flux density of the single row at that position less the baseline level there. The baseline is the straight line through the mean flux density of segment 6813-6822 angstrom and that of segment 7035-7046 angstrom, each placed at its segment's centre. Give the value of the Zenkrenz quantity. 5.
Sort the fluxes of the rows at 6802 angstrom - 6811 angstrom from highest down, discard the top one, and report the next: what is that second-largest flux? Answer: 90.93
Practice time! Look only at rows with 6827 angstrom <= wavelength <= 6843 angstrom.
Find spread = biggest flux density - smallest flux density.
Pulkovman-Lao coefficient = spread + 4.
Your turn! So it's 39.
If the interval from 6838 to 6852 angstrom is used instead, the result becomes 25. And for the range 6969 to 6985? 26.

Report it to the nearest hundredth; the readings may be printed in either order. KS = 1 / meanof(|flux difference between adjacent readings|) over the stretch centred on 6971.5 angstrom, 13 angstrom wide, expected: 0.13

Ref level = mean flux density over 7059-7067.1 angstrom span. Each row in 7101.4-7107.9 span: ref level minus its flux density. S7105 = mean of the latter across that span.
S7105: 6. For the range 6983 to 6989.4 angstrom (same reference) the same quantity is -2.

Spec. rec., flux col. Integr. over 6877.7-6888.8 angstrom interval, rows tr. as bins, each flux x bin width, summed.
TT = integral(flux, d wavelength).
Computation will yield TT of 903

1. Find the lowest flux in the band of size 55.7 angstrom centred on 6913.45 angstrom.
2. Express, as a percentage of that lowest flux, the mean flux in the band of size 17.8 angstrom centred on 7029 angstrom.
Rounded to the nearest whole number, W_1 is 187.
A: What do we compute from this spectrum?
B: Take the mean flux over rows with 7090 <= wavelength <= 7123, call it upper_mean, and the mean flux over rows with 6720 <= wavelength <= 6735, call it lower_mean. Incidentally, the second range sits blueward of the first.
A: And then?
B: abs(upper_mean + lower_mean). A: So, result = 145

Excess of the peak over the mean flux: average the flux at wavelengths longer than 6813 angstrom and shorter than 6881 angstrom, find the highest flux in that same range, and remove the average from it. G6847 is 32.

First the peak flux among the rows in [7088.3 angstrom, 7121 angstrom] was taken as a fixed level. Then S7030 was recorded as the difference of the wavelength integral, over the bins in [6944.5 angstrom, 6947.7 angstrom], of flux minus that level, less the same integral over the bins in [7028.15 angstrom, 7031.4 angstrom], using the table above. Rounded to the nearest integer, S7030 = -23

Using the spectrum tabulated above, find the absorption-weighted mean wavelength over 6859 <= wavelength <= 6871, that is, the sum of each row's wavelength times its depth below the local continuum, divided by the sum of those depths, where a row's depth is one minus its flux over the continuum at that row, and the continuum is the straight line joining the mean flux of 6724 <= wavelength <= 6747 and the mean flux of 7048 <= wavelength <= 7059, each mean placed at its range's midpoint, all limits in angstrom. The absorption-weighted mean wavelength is 6865.1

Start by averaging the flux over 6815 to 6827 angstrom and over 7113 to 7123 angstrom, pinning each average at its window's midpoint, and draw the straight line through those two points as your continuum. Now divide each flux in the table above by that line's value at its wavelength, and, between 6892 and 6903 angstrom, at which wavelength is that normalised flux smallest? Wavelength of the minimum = 6899.08 angstrom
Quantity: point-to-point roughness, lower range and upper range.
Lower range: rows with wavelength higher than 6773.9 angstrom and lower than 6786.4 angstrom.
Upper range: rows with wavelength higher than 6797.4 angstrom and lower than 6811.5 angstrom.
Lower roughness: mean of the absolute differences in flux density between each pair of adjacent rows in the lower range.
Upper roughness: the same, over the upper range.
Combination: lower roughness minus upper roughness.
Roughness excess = -4.3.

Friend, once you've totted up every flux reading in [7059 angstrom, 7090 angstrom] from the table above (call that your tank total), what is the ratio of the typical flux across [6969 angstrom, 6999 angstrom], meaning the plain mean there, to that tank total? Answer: 0.056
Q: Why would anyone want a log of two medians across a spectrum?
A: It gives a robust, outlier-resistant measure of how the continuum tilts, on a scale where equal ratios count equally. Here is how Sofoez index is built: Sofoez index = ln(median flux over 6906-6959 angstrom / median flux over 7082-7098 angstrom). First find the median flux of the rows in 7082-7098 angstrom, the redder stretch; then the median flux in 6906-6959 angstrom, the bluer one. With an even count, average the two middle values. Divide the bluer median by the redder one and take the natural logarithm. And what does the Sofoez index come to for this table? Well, 0.071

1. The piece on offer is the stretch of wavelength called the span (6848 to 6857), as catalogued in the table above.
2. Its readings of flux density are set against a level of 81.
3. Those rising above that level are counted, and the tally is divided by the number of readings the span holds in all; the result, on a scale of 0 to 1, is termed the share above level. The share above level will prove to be 0.17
